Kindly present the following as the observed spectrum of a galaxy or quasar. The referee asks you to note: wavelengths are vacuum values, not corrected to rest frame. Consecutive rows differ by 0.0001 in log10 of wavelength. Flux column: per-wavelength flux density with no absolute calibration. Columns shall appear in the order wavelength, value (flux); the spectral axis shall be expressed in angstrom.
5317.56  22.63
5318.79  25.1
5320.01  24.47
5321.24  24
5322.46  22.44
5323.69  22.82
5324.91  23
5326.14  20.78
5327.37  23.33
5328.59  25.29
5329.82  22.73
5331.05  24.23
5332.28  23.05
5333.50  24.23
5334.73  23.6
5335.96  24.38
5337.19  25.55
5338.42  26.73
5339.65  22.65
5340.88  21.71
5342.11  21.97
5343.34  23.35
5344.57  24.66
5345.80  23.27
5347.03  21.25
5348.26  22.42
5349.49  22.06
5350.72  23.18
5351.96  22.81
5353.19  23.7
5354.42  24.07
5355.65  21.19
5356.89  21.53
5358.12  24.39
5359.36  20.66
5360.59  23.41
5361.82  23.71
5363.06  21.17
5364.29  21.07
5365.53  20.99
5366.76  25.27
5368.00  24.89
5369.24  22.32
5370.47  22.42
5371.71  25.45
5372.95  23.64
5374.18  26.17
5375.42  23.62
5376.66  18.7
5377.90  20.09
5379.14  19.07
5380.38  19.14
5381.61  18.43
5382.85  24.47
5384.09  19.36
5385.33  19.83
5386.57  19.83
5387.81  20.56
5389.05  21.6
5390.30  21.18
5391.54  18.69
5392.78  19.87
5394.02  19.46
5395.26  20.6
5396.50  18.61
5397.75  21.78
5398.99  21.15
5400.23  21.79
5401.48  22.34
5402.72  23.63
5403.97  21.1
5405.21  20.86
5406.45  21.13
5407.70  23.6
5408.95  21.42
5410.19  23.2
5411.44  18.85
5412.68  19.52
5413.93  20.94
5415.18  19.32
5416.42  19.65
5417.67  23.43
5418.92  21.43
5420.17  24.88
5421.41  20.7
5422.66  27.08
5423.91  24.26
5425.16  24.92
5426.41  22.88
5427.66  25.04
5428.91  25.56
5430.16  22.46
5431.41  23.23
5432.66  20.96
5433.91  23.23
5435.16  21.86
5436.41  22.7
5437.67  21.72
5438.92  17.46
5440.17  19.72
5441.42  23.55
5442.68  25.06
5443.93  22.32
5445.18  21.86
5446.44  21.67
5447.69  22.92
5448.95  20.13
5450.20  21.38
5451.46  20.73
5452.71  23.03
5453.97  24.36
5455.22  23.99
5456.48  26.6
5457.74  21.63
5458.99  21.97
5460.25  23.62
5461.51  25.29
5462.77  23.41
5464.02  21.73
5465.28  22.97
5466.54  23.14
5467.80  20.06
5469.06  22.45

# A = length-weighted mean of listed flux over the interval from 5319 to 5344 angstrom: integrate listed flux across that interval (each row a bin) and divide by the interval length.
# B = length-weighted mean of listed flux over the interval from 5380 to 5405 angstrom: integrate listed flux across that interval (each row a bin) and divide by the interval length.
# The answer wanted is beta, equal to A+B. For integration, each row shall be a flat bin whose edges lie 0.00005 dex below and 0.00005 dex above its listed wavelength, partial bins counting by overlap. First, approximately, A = 23.5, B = 20.7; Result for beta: 44.2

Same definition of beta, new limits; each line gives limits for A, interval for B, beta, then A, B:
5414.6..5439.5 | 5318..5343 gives 46.2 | 22.7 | 23.6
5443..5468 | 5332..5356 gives 46.0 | 22.7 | 23.3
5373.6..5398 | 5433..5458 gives 42.8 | 20.5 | 22.3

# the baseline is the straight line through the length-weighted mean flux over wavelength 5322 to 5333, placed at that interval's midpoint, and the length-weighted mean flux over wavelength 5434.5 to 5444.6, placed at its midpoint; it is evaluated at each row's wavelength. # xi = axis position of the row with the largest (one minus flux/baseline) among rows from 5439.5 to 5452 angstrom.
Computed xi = 5440.17 angstrom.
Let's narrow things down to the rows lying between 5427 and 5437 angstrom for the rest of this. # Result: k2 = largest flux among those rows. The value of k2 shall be 25.56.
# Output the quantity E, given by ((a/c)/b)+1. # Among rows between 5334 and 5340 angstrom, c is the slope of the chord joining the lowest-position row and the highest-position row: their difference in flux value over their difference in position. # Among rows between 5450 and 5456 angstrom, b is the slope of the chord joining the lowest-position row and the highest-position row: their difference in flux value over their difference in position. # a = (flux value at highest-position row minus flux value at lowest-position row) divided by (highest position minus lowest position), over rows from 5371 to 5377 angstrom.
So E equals 15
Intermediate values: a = -1.4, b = 0.5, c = -0.2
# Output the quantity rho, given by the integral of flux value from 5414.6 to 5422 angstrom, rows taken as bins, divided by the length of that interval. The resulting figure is 21.6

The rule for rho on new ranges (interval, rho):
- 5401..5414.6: 21.5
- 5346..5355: 22.8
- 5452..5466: 23.5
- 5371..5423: 21.3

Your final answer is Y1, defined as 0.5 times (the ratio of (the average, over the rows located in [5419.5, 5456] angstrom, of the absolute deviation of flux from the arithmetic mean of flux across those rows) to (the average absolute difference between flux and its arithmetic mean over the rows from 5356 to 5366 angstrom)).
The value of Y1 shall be 0.609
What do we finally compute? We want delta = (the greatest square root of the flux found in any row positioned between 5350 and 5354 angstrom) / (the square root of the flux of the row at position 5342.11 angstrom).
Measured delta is 1.04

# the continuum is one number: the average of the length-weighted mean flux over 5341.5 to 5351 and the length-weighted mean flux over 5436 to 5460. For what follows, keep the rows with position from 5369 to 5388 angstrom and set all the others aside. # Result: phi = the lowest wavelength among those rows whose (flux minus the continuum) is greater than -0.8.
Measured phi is 5369.24 angstrom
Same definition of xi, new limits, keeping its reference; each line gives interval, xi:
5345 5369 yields 5359.36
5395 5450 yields 5438.92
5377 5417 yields 5381.61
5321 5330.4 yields 5326.14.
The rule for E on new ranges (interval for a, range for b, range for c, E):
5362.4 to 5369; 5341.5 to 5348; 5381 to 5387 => -17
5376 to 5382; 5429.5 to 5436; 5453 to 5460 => 0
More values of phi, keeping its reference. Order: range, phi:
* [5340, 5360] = 5342.11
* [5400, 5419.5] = 5400.23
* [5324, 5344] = 5324.91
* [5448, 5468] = 5452.71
